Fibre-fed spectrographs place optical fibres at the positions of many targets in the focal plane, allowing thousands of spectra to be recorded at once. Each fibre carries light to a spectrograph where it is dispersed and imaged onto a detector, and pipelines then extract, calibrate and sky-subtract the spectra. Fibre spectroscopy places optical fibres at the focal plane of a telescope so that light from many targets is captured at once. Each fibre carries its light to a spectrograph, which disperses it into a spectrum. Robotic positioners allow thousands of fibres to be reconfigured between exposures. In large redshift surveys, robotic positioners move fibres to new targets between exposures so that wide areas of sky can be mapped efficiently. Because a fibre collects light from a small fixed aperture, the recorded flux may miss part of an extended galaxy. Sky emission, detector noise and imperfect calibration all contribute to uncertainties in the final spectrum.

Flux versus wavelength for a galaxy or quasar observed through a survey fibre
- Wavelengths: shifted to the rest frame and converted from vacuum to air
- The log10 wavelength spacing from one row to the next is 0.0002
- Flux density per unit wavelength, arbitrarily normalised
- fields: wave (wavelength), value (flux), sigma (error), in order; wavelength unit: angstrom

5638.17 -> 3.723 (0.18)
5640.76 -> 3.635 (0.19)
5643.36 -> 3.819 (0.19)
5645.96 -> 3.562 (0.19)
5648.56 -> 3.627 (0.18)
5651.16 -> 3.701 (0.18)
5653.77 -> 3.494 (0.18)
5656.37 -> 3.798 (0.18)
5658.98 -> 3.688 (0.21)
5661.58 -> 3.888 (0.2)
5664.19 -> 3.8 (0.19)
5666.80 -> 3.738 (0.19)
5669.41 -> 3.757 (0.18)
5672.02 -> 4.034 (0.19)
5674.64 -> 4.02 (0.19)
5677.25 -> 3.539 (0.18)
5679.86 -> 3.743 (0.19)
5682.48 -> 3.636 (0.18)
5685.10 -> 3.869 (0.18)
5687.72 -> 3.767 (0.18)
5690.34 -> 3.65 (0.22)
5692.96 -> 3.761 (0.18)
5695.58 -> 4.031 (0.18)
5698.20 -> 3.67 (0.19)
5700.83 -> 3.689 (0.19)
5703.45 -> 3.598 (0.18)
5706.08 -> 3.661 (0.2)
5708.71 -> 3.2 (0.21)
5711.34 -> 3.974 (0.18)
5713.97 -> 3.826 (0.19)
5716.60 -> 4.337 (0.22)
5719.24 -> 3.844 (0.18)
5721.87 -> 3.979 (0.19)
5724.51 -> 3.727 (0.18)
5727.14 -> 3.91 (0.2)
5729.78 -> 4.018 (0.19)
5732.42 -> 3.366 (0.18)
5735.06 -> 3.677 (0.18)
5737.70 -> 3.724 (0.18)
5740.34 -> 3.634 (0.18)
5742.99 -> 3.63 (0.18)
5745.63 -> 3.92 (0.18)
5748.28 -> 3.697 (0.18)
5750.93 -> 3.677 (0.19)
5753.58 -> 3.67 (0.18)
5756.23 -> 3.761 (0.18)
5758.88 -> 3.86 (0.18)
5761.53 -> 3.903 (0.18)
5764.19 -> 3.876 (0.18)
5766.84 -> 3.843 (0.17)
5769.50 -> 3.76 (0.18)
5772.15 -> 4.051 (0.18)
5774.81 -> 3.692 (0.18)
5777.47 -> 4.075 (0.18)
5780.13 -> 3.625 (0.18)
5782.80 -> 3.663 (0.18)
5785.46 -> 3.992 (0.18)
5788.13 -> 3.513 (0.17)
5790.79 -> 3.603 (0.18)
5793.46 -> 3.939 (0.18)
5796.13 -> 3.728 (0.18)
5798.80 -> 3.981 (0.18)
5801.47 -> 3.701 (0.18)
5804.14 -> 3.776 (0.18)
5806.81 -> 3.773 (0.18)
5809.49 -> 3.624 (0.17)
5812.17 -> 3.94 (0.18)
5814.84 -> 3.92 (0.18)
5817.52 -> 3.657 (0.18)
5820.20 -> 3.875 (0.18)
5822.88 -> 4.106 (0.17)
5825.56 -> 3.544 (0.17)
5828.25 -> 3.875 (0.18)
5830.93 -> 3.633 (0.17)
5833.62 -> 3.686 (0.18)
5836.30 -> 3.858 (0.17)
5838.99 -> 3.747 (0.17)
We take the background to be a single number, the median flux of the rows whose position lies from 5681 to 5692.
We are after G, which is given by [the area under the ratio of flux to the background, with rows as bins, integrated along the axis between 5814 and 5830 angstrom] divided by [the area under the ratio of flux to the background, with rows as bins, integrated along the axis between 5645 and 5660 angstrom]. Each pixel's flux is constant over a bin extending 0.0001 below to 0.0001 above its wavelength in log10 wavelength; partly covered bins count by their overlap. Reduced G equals 1.12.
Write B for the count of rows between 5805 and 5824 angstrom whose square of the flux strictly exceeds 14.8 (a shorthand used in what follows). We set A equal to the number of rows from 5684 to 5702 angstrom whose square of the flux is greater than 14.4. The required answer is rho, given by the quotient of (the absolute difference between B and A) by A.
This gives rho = 1.0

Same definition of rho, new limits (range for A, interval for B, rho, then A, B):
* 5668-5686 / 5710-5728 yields 0.3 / 3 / 4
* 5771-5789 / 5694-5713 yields 0.3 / 3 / 2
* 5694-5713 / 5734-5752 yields 0.5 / 2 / 1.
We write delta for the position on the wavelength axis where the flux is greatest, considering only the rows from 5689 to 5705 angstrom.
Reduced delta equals 5695.58 angstrom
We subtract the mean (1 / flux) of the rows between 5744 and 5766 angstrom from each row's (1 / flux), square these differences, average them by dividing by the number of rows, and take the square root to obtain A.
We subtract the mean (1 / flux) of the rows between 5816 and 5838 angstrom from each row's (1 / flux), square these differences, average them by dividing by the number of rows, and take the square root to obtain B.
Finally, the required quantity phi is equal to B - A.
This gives 0.0048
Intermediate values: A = 0.007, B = 0.0117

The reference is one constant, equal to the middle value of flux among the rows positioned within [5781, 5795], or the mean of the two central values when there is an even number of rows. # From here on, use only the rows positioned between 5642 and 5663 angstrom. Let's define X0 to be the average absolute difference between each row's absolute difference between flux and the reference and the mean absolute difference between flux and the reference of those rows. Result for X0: 0.061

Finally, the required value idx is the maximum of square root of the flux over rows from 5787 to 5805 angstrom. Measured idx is 2.00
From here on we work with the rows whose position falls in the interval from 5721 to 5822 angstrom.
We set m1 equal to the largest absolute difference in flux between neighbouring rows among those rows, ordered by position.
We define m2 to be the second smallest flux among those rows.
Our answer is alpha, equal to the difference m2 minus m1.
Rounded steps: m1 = 0.65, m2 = 3.513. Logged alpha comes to 2.86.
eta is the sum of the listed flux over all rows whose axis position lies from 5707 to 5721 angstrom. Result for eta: 19.2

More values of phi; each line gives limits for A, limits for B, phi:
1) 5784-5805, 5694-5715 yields 0.0069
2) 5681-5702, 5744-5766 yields -0.0017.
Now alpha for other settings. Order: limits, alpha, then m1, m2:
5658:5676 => 3.46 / 0.28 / 3.738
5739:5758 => 3.34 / 0.29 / 3.634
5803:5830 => 3.06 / 0.56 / 3.624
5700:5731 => 2.82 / 0.77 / 3.598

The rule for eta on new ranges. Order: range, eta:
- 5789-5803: 19.0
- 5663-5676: 19.3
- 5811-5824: 19.5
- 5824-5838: 18.6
